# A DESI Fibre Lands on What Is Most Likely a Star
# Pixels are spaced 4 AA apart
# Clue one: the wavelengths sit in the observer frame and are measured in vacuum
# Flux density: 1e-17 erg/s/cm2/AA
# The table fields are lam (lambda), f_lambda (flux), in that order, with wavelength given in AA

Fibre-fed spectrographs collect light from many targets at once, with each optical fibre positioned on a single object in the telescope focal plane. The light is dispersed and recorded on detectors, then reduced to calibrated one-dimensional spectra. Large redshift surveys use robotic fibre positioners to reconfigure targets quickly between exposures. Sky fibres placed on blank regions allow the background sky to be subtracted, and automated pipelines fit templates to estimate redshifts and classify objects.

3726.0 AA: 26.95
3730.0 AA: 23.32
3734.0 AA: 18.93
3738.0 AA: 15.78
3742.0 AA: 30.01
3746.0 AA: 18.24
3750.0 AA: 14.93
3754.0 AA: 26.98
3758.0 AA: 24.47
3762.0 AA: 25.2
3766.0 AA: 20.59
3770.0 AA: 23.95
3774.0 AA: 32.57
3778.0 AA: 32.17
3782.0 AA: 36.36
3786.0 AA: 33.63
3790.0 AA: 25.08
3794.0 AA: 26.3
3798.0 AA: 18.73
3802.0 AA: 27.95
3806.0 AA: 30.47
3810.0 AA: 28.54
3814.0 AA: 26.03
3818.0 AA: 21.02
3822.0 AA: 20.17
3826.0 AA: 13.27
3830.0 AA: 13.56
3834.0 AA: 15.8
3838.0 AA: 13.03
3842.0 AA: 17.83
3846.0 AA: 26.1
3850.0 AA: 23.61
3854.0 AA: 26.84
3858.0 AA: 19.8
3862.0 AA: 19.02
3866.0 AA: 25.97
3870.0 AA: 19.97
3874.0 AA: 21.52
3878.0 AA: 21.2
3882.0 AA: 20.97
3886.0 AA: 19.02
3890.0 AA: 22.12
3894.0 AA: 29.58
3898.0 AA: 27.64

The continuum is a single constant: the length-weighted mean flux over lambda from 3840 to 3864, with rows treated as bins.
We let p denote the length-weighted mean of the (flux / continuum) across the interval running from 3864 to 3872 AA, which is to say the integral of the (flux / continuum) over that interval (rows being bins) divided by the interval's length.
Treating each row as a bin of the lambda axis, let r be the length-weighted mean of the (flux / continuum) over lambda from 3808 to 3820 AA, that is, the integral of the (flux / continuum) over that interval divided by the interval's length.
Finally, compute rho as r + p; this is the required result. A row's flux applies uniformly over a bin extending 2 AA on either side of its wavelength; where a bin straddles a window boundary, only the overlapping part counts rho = 2.17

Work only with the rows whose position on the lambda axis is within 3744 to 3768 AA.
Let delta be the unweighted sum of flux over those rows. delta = 130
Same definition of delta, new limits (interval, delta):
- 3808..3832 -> 123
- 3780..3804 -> 168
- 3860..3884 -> 129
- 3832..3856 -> 123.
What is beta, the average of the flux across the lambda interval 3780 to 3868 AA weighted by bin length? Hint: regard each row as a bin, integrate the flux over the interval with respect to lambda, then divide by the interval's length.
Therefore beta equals 23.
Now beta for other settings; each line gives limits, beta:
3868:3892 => 21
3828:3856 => 20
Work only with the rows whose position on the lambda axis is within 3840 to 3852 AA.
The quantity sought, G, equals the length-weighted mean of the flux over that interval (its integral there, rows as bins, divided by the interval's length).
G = 23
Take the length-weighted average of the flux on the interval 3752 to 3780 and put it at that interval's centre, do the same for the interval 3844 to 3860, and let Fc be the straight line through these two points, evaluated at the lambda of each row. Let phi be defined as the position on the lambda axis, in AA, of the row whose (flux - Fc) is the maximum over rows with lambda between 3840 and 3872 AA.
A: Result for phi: 3854.0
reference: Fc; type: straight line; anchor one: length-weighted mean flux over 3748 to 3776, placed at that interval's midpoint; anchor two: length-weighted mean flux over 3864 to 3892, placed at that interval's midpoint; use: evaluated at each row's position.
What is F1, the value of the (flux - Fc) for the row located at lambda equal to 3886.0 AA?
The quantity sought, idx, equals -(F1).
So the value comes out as 2.3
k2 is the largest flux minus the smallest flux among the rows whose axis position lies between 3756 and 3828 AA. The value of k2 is 23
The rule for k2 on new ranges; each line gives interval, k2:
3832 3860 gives 14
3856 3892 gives 7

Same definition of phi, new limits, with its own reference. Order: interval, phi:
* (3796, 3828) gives 3806.0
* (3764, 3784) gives 3782.0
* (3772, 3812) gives 3782.0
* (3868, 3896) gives 3894.0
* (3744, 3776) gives 3774.0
